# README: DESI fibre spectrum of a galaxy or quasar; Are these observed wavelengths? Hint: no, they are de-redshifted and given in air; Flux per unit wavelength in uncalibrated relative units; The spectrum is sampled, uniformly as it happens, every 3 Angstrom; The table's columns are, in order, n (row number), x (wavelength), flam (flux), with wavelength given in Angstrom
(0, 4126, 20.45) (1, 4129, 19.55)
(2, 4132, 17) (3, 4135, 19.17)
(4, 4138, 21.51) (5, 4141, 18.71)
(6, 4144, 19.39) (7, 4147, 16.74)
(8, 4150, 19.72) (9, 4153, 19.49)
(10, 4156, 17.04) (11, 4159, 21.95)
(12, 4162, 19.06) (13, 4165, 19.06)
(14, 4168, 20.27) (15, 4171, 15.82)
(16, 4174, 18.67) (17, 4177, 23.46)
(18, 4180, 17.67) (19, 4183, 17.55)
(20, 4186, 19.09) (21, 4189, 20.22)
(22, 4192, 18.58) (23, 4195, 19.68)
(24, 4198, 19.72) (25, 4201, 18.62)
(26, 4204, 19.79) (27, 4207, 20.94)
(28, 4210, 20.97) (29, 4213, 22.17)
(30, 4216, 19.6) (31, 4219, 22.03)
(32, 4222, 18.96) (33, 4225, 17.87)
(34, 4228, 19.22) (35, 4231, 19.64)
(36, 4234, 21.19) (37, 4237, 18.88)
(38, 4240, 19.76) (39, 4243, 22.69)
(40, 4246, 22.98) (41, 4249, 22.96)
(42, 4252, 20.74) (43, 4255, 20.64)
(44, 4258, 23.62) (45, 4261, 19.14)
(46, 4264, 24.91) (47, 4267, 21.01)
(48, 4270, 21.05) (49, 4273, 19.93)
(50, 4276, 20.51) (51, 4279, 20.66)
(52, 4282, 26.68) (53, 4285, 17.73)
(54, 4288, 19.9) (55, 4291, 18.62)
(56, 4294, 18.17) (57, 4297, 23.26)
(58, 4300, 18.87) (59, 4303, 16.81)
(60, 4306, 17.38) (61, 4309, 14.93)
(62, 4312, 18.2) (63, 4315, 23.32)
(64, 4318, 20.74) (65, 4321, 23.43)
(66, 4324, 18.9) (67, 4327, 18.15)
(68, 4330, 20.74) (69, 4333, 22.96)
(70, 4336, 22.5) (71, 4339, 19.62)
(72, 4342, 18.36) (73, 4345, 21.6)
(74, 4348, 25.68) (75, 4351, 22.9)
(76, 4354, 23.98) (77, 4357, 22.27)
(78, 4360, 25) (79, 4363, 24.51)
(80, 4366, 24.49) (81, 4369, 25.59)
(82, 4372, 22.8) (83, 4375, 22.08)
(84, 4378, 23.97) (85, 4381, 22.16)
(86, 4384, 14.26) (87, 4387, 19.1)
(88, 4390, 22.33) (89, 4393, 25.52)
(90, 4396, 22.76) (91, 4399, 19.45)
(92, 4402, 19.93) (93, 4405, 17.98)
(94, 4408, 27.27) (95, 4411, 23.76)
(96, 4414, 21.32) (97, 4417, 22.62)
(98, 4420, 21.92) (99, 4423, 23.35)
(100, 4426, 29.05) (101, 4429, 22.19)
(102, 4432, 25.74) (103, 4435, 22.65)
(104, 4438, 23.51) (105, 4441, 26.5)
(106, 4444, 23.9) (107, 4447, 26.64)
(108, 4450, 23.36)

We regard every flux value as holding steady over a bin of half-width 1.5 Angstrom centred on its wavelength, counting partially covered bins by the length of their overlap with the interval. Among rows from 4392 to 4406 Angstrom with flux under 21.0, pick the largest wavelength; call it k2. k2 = 4405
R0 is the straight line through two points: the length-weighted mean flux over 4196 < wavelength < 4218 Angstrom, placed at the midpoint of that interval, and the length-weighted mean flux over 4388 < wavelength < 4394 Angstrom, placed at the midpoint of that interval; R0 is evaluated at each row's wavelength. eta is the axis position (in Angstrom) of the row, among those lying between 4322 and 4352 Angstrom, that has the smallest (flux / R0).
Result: 4327 Angstrom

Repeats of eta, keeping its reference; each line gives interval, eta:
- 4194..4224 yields 4201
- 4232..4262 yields 4261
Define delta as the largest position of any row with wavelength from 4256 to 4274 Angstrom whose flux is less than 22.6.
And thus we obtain 4273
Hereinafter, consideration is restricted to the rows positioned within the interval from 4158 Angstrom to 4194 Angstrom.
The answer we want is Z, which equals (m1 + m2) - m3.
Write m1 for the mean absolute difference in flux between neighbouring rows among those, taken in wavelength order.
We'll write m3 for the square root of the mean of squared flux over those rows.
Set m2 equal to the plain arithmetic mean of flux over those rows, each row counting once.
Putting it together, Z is 2.30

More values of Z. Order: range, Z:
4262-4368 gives 2.28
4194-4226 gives 1.34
